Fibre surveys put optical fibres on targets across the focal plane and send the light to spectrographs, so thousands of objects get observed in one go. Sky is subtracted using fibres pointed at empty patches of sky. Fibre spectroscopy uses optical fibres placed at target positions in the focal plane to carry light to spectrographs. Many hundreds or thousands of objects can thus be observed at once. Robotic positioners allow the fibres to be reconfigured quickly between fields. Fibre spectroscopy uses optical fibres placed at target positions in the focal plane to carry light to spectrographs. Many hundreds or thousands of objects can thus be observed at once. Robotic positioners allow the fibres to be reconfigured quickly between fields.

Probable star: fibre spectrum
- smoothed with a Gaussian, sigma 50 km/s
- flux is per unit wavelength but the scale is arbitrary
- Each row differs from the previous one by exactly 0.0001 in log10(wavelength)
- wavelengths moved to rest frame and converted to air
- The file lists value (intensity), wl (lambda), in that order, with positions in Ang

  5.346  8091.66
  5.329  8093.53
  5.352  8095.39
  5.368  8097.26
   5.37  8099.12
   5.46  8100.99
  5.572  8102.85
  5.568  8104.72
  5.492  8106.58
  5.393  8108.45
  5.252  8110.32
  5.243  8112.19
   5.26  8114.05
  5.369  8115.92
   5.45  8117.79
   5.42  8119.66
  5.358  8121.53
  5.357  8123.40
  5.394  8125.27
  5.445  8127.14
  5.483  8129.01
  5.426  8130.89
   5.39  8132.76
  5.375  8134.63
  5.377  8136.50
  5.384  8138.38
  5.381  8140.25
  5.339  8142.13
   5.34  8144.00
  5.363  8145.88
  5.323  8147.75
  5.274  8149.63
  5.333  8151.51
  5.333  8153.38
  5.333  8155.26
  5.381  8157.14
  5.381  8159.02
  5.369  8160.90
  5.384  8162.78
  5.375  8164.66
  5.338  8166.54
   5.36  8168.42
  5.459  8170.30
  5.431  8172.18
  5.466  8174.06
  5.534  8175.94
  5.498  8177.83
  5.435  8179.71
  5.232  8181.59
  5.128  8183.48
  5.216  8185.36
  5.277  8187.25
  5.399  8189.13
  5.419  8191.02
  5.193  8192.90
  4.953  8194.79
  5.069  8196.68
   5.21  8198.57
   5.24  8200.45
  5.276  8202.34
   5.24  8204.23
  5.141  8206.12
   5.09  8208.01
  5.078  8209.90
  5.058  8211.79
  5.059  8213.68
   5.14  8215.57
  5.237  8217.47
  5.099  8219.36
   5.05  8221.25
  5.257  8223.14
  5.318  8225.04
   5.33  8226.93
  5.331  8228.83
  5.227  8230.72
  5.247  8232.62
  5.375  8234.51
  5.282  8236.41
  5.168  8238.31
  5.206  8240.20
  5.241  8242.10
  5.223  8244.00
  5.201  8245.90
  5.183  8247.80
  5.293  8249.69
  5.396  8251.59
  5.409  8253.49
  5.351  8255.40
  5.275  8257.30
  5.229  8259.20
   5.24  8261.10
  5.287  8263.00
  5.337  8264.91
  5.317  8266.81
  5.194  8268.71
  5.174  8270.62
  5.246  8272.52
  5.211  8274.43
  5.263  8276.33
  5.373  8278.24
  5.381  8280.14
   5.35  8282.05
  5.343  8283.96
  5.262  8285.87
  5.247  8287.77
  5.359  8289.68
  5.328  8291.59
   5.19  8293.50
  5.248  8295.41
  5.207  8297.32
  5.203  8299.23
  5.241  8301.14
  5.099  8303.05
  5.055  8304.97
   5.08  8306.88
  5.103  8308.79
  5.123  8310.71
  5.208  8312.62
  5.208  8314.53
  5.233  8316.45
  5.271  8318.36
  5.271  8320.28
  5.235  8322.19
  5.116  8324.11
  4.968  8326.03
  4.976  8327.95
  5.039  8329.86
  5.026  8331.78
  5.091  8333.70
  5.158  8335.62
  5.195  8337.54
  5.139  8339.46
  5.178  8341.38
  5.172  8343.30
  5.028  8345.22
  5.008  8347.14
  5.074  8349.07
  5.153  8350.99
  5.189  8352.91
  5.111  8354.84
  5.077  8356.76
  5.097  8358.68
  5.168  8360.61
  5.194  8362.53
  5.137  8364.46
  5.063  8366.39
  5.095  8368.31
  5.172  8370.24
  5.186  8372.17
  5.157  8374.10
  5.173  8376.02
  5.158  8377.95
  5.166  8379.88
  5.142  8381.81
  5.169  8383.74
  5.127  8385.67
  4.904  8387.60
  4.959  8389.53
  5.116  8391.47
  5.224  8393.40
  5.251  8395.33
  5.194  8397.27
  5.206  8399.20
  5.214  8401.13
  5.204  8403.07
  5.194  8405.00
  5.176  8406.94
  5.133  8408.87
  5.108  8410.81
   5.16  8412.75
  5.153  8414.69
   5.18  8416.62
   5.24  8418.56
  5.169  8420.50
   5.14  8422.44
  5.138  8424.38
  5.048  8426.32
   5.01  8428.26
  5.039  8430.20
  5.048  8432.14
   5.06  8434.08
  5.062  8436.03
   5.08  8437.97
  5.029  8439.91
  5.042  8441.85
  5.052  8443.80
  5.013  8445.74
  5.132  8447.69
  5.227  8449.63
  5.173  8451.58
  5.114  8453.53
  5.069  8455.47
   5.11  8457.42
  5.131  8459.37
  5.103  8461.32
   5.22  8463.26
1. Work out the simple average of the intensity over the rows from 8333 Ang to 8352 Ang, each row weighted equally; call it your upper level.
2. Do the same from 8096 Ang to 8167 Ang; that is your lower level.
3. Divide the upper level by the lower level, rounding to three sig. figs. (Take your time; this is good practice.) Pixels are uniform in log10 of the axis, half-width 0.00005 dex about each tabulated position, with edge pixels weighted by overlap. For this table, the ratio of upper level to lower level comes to 0.952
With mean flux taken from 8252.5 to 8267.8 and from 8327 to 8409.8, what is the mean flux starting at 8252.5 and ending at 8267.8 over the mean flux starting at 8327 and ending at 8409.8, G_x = 1.034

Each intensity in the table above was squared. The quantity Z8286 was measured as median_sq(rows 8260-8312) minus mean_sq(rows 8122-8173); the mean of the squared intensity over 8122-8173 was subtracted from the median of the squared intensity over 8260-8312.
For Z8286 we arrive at -1.4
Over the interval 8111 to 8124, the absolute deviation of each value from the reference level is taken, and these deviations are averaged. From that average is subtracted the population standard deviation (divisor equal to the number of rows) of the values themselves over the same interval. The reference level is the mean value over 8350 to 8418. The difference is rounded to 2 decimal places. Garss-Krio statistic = 0.13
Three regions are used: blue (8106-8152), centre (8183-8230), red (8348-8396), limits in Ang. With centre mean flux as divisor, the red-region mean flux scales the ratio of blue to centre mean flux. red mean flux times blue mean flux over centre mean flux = 5.30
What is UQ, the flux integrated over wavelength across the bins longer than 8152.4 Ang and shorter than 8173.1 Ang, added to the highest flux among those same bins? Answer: 117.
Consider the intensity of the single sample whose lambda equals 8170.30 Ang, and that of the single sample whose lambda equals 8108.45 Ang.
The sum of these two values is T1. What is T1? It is 10.9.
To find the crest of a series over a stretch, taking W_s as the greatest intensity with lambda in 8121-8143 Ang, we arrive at 5.483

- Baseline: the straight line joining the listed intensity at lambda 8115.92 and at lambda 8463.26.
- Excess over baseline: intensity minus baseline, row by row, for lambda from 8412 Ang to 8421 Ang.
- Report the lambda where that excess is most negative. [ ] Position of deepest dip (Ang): 8414.69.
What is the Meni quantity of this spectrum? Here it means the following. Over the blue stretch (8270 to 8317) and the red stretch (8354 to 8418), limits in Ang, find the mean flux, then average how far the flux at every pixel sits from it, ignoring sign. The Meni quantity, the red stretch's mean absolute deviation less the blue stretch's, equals -0.022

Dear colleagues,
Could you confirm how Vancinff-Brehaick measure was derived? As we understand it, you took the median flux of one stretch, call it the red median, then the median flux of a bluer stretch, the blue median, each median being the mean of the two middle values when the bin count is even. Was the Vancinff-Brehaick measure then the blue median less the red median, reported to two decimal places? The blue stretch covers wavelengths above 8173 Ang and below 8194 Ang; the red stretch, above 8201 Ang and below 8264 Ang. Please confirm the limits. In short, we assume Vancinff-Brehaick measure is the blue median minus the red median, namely 0.16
